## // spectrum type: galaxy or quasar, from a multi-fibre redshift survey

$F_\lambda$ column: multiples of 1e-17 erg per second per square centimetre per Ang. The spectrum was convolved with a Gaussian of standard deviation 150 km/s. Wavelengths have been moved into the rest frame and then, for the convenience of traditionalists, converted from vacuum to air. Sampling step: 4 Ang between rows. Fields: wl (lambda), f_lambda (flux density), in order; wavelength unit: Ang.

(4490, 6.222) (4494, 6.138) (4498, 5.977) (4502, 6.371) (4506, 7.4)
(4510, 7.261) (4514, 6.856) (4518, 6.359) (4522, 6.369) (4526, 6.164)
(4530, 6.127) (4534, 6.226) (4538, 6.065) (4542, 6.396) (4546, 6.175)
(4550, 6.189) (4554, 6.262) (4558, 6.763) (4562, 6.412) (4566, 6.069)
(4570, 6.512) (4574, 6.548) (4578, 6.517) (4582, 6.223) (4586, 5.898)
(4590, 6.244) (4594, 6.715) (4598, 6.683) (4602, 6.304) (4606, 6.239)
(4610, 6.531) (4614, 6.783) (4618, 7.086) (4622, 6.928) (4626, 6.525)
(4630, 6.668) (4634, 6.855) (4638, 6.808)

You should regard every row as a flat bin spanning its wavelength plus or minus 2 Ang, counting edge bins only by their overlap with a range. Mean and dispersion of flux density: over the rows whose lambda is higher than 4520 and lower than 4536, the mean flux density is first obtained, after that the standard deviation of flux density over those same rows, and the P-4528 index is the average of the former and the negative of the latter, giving 3.06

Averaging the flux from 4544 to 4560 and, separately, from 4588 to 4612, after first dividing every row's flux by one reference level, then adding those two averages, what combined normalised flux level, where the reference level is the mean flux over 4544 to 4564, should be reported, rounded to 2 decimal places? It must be 2.01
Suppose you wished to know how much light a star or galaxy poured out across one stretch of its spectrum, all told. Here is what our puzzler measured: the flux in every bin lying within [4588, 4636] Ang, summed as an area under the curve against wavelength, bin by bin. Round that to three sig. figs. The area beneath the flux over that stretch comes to 318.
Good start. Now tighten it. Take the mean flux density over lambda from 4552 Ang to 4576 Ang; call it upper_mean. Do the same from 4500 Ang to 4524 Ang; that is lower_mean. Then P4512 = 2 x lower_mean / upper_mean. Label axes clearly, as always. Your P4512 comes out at 2.11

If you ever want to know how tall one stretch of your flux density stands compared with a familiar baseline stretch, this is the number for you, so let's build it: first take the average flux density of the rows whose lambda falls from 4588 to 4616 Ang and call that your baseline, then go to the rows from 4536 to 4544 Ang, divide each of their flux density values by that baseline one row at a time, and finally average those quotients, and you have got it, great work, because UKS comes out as 0.96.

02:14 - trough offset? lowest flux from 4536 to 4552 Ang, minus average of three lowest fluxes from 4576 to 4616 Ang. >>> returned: -0.1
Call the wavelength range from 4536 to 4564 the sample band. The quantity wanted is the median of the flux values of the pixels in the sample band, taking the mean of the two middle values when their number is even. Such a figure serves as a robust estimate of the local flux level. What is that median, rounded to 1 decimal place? 6.3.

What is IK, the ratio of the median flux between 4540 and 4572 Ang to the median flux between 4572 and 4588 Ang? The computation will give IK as 0.99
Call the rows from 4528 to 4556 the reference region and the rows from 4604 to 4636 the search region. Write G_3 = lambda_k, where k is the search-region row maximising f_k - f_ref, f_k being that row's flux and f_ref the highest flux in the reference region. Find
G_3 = 4618 Ang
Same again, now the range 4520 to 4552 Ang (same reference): 4542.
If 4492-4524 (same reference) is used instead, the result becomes 4506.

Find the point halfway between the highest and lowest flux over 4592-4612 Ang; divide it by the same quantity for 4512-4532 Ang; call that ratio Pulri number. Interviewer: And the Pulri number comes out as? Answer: 1.00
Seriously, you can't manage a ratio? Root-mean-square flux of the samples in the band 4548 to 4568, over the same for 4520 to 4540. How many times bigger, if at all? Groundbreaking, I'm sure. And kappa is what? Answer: 1.02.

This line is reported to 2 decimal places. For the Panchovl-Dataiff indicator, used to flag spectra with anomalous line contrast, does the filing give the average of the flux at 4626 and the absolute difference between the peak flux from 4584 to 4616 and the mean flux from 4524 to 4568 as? 3.52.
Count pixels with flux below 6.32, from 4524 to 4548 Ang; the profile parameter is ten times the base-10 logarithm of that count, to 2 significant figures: 7.0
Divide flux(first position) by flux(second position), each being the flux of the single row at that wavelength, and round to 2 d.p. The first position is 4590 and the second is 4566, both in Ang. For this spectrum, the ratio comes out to 1.03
